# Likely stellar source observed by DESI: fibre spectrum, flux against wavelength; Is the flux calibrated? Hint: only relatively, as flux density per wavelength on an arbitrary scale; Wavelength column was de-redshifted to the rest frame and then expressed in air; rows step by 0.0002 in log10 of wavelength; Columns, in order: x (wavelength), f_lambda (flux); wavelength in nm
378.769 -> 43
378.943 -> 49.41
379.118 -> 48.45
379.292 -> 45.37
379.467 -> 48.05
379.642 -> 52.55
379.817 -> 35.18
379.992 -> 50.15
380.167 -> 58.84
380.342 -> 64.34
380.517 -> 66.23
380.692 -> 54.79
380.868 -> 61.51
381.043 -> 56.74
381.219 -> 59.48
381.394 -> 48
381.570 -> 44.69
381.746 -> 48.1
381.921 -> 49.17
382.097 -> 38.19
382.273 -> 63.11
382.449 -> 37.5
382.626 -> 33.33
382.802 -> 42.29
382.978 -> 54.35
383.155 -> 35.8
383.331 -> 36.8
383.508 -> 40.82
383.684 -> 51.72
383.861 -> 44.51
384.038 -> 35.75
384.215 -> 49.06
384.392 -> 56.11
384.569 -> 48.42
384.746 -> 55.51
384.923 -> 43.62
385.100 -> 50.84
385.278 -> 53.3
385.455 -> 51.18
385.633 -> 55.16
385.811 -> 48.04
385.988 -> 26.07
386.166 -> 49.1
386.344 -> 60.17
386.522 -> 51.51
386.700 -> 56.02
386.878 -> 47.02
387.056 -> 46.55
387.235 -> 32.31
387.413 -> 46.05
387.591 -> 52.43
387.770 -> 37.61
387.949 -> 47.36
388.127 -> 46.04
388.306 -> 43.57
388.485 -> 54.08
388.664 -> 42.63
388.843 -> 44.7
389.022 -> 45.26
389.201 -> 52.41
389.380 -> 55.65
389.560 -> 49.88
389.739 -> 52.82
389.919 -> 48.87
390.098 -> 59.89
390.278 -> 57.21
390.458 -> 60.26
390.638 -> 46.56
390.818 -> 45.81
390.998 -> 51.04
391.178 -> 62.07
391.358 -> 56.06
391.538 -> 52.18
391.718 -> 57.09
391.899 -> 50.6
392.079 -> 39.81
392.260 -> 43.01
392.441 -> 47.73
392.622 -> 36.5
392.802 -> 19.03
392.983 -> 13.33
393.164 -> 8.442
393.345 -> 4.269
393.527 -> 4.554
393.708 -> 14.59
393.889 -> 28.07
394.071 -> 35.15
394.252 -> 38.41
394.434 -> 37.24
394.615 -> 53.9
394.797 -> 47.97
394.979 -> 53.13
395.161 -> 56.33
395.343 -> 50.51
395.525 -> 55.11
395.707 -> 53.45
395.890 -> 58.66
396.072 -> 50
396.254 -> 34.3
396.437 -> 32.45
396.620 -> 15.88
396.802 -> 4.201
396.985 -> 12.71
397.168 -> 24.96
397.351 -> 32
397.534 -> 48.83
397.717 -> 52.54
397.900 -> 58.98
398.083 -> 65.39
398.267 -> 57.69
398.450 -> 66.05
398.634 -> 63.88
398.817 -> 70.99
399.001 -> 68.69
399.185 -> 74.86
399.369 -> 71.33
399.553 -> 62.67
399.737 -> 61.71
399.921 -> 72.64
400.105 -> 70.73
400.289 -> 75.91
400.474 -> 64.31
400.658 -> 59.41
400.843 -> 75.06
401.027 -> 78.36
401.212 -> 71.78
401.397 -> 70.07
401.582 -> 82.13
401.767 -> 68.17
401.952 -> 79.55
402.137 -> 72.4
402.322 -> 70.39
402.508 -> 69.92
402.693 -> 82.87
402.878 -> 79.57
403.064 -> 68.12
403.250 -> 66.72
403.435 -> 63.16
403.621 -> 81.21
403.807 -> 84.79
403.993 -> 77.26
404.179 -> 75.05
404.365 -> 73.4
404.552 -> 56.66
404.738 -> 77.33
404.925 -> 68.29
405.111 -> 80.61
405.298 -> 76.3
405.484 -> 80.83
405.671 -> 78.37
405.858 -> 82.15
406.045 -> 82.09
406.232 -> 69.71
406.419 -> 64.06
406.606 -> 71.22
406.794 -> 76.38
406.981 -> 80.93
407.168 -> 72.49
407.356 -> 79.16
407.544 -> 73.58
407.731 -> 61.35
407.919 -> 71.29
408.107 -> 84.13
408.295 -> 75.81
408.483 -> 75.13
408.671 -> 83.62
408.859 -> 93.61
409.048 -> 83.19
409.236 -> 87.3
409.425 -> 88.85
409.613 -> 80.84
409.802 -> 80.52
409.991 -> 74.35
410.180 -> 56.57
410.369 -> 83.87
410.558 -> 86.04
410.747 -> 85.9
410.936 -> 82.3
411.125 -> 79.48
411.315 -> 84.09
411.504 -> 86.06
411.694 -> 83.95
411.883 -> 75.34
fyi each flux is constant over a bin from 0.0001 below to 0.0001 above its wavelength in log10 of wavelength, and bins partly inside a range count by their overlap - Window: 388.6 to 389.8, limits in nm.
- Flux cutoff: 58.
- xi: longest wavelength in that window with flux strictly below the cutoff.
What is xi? 389.739 nm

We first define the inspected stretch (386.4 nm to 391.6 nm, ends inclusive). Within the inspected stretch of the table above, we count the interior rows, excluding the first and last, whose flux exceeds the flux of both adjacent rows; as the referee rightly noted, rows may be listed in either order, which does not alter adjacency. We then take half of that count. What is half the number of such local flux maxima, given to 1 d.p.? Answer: 4.5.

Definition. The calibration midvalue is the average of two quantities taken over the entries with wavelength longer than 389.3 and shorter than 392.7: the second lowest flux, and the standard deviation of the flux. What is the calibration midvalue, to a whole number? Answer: 23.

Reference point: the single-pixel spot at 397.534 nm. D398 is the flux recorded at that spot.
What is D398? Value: 48.83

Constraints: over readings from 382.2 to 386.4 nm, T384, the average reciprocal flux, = 0.022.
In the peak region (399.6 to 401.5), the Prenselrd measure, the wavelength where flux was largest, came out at 401.027 nm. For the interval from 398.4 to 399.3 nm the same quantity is 399.185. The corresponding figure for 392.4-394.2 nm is 392.441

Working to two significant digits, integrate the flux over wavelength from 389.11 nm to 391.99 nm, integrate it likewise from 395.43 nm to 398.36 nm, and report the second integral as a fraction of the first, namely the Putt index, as 0.78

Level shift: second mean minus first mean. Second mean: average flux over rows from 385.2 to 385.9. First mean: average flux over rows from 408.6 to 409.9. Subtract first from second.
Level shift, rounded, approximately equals -33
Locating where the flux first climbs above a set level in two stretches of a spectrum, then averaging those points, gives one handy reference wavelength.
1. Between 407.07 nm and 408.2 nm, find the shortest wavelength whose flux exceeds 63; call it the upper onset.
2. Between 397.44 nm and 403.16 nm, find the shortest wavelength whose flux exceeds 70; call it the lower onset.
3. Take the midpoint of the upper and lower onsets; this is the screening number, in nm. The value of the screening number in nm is 402.99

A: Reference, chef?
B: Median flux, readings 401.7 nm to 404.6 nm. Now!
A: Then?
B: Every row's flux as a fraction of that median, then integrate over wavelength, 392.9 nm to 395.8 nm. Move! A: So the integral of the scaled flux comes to 1.4 nm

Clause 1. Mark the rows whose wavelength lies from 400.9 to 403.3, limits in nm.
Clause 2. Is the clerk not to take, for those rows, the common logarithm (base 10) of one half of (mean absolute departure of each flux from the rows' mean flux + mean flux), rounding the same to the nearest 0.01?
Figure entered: 1.60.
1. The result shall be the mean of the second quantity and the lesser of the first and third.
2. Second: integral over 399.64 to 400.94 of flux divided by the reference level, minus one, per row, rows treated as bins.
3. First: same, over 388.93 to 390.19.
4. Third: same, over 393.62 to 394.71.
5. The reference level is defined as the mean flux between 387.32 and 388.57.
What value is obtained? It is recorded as 0.16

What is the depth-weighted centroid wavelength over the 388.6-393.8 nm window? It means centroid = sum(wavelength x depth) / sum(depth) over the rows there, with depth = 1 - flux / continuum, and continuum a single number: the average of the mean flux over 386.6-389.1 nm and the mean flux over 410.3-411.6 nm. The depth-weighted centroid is 391.98 nm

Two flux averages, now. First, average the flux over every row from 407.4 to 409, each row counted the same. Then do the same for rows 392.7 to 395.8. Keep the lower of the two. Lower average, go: 34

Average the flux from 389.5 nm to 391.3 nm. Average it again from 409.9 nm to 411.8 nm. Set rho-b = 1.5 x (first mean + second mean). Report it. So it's 201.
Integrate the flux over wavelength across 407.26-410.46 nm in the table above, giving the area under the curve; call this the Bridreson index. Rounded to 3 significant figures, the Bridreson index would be 251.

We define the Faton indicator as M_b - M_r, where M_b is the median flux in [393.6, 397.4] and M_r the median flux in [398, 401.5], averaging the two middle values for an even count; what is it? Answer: -33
